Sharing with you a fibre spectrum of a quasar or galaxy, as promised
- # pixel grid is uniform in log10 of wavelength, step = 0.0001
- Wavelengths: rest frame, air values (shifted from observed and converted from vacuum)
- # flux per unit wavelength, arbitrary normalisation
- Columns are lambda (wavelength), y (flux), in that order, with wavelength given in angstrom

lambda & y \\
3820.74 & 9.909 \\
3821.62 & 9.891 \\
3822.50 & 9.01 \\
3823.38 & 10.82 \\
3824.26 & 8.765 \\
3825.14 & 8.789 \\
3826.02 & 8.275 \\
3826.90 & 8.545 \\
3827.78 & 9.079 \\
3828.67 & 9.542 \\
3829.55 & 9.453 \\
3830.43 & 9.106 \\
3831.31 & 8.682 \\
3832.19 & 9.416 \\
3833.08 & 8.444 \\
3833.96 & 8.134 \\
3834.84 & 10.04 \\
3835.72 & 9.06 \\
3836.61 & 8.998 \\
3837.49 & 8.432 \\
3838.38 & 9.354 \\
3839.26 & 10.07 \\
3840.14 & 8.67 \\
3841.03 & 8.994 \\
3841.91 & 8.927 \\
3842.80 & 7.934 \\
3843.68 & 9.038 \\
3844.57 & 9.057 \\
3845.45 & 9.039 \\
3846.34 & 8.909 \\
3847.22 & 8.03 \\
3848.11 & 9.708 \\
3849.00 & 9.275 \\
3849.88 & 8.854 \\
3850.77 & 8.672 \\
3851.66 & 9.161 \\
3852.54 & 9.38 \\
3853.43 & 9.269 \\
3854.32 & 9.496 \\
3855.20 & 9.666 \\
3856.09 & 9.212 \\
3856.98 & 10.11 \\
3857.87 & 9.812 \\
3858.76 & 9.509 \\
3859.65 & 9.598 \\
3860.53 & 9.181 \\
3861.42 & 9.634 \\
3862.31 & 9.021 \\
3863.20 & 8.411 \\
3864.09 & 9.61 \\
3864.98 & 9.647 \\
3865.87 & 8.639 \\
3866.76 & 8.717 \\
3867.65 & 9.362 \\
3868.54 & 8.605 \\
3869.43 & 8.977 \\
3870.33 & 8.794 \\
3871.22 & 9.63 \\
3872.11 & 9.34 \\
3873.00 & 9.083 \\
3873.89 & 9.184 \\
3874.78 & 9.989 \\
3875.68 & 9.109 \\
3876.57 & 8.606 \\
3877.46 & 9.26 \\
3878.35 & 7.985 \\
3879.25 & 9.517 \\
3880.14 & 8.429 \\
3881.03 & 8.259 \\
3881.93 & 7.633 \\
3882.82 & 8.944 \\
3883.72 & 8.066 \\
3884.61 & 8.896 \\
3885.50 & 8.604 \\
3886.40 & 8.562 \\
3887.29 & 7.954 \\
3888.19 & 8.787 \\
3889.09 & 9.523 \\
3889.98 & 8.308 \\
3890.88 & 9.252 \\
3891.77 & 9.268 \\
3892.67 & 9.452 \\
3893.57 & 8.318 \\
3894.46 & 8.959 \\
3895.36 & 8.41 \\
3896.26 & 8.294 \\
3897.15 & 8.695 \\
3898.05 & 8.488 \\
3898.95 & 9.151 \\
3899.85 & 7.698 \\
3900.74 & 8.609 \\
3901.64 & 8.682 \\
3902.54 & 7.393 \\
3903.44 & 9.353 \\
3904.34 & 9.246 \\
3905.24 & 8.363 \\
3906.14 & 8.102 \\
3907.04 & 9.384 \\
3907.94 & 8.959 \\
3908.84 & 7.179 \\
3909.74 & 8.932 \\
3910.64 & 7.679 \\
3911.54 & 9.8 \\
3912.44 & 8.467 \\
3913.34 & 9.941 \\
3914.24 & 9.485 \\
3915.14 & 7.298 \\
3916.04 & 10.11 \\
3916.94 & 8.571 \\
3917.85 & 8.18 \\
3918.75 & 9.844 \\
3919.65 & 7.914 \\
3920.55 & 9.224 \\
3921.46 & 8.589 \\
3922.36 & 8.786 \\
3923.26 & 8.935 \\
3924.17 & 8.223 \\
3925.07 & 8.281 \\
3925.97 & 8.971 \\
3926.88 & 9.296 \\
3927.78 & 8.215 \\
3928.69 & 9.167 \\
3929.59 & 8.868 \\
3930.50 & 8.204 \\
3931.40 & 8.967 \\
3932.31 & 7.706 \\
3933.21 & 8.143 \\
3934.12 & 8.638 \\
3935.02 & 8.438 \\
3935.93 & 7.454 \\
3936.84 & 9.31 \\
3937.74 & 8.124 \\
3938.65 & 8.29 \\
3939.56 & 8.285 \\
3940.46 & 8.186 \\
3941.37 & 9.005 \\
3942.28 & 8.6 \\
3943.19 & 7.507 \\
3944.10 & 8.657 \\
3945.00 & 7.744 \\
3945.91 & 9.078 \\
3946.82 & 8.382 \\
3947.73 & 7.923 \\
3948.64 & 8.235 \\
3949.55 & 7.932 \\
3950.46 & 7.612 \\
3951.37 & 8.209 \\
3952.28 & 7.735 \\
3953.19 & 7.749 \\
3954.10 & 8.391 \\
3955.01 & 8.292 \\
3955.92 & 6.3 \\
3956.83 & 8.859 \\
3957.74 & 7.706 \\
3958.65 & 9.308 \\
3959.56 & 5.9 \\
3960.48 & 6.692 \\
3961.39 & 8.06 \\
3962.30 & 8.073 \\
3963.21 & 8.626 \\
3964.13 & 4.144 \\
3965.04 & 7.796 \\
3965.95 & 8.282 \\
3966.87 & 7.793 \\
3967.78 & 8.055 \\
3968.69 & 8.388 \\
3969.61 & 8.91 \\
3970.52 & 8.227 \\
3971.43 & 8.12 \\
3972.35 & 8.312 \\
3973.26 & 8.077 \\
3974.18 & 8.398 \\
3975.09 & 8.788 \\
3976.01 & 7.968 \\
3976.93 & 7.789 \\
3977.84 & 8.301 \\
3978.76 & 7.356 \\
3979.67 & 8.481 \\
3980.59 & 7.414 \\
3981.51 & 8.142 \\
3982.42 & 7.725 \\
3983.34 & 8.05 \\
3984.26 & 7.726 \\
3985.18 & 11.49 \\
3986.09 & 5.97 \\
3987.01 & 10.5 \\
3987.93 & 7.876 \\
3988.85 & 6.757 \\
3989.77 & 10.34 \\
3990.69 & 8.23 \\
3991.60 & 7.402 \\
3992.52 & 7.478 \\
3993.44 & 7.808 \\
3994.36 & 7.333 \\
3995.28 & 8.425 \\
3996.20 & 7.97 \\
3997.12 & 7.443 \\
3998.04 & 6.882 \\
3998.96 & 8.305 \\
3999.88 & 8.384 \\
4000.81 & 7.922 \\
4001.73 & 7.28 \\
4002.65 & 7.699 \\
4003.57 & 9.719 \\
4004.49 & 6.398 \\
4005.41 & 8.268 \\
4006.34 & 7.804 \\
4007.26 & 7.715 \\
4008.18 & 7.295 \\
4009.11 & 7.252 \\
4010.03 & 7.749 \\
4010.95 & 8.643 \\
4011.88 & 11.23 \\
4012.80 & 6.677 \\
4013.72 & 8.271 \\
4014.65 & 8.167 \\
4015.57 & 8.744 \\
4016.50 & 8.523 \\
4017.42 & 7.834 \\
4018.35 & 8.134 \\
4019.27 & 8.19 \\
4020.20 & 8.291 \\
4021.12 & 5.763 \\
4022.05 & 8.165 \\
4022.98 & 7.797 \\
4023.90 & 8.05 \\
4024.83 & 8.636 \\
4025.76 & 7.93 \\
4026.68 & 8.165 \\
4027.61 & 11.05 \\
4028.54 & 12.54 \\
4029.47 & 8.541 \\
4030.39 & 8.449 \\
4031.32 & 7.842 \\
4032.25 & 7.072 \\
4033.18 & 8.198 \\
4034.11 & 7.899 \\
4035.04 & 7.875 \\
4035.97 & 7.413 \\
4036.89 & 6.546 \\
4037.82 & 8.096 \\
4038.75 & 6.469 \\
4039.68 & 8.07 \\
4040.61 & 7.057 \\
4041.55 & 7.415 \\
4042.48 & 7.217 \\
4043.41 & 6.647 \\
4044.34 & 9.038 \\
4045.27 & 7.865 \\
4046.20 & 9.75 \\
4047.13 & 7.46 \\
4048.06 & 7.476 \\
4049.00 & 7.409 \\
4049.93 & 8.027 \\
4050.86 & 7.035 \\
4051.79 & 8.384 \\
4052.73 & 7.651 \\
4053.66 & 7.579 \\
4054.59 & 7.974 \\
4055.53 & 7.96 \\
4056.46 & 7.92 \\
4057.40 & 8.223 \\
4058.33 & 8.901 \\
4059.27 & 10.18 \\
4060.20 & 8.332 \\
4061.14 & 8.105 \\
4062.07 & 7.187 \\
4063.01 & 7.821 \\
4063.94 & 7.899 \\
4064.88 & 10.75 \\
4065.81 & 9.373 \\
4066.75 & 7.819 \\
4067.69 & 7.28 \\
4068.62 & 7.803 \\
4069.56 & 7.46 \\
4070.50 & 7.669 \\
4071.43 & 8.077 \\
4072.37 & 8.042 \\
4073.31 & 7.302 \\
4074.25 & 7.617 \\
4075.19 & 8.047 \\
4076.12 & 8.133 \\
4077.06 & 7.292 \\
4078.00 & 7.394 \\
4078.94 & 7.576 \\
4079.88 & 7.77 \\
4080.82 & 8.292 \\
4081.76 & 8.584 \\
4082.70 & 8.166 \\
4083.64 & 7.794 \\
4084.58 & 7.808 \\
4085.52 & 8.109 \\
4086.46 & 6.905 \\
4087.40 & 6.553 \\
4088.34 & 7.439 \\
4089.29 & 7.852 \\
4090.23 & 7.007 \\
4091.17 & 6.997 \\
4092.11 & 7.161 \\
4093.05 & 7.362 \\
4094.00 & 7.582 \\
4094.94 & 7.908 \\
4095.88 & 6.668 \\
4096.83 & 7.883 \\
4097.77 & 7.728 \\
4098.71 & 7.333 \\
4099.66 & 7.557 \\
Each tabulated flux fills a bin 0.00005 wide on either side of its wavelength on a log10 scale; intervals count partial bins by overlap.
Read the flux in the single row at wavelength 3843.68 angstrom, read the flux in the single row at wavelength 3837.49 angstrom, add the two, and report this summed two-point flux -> 17.5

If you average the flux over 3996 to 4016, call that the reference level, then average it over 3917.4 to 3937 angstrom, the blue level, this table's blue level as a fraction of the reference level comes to 1.08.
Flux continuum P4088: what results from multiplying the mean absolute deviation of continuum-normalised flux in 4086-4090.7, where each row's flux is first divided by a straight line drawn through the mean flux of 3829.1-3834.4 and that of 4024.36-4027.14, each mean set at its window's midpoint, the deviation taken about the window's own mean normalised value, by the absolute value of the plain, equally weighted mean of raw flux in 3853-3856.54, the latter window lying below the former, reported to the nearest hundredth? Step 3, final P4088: 0.46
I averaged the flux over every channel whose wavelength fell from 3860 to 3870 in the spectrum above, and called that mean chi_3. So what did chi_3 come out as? 9.1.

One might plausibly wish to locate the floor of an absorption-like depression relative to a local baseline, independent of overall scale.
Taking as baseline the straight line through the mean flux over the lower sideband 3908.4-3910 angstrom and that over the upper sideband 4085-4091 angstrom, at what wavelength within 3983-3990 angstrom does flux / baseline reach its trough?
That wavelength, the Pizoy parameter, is 3986.09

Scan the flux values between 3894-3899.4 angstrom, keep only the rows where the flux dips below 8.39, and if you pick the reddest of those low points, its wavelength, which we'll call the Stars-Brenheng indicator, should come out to 3896.26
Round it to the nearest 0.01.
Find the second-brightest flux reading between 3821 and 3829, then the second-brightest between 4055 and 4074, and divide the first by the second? 0.97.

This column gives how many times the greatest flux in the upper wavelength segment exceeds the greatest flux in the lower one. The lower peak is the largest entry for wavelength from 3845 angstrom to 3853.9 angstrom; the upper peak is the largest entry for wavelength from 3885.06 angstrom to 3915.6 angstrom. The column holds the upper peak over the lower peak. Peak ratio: 1.02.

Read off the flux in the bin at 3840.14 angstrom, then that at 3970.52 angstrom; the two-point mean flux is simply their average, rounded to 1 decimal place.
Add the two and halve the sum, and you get 8.4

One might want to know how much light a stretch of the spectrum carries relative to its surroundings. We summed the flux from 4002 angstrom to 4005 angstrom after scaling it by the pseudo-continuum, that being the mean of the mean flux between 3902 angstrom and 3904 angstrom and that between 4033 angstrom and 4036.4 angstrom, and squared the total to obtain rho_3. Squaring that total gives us 8.6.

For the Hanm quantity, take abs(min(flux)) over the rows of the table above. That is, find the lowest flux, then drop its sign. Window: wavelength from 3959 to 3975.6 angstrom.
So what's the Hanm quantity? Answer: 4.1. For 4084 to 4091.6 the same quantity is 6.6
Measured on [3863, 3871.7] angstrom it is 8.4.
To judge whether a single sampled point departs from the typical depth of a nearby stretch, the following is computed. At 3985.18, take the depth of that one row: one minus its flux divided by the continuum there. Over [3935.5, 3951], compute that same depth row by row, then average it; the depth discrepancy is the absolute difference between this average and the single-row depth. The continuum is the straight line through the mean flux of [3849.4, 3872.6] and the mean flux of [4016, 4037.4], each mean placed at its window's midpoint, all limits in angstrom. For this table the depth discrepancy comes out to 0.41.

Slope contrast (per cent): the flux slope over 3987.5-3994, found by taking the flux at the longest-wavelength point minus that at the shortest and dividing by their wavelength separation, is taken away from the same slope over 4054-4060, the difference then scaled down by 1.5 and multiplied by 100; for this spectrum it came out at 32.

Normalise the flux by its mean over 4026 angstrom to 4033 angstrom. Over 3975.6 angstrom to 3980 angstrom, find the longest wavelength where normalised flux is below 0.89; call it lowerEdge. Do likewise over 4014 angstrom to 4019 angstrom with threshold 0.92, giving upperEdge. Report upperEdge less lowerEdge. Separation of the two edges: 39.6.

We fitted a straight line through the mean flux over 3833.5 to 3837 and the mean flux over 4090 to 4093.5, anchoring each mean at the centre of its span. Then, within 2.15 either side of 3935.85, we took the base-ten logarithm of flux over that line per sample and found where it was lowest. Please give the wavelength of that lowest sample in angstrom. 3935.93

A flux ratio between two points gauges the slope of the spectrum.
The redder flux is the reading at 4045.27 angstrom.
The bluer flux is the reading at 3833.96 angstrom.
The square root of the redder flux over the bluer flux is 0.98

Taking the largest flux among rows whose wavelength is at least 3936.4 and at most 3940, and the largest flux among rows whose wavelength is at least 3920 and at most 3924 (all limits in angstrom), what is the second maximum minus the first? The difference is -0.1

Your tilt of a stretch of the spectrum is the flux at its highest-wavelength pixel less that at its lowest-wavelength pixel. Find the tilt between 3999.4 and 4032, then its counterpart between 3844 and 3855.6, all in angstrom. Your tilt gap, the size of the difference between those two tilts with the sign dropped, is 1.15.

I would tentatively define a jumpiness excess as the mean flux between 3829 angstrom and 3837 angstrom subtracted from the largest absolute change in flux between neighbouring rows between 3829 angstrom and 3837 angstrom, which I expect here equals -7.1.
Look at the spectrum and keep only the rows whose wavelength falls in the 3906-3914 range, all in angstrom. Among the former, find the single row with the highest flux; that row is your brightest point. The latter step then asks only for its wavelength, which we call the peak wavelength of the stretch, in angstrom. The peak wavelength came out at 3913.34 angstrom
